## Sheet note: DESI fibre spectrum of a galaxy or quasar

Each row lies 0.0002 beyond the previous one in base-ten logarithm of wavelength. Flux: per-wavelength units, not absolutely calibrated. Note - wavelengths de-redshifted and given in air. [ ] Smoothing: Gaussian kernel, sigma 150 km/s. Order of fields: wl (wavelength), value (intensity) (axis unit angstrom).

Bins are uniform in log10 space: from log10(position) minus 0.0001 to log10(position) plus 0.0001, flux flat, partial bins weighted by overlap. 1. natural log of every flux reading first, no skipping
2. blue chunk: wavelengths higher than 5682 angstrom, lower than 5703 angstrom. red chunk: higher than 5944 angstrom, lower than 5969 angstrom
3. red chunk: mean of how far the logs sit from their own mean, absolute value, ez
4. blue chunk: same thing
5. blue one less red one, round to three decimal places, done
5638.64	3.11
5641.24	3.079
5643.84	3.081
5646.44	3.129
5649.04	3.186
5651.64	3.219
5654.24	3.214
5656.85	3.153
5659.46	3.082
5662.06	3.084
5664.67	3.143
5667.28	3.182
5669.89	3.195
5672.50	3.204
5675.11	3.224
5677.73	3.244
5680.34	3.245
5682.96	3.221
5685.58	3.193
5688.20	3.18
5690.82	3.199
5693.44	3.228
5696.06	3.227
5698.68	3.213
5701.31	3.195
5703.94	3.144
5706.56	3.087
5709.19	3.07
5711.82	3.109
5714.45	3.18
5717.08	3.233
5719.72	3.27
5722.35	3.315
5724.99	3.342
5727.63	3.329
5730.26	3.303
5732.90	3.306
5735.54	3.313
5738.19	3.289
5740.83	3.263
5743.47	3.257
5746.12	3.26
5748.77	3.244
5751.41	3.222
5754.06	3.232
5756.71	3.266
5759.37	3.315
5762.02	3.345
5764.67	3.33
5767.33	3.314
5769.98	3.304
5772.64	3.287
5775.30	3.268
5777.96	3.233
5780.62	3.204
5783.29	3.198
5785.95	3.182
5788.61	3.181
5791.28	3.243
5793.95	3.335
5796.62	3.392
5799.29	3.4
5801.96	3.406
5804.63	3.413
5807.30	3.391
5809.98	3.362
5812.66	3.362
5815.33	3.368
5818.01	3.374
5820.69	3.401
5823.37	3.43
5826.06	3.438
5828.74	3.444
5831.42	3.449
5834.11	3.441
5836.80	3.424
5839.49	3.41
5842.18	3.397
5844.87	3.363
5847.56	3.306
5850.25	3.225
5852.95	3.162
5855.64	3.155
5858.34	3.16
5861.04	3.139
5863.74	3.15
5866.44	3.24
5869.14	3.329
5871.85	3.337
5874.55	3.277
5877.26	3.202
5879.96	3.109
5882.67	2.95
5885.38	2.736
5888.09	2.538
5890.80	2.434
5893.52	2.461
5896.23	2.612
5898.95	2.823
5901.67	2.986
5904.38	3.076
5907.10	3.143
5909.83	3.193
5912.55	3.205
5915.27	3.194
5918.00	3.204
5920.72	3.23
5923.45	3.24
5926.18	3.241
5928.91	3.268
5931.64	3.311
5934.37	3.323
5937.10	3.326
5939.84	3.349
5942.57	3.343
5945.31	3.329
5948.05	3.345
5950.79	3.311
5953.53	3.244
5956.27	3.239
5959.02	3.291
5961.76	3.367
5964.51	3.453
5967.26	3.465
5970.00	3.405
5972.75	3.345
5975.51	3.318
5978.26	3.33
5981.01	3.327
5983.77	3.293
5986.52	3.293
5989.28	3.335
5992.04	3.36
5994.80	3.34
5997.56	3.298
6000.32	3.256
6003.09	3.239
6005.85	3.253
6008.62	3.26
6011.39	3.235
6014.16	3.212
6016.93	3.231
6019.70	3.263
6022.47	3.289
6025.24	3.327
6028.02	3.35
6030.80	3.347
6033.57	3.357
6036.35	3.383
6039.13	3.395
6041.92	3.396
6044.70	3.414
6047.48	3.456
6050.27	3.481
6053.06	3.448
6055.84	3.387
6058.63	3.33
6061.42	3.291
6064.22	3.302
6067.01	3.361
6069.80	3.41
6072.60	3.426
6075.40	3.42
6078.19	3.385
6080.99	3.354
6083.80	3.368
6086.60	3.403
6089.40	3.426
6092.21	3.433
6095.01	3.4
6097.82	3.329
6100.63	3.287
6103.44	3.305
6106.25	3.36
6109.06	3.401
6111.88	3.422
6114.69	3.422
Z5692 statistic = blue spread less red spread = -0.014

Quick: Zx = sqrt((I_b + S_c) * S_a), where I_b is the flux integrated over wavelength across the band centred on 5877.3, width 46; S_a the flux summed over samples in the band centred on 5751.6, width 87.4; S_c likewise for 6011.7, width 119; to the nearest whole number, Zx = 174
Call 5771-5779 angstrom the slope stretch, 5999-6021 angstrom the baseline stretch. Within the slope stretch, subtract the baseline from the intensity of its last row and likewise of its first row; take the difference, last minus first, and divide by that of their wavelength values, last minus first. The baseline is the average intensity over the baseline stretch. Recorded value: -0.010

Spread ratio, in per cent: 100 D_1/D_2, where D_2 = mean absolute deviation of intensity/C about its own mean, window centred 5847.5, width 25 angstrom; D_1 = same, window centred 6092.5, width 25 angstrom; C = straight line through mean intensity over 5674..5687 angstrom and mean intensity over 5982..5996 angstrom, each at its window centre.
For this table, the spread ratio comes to 42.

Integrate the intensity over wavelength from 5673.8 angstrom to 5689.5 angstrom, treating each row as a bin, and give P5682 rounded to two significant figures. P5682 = 51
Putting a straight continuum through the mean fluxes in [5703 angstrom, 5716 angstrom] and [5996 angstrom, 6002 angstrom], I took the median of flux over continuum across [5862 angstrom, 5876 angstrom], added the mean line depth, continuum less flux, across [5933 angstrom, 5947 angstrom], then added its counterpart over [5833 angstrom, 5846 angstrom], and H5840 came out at 0.71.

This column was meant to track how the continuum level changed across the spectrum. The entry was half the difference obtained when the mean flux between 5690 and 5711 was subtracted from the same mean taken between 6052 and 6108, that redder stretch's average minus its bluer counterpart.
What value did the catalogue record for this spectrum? 0.10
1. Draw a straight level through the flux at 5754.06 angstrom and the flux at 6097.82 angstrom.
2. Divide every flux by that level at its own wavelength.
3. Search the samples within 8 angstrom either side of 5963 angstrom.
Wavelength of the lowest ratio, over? 5956.27 angstrom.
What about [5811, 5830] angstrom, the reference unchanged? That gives 5812.66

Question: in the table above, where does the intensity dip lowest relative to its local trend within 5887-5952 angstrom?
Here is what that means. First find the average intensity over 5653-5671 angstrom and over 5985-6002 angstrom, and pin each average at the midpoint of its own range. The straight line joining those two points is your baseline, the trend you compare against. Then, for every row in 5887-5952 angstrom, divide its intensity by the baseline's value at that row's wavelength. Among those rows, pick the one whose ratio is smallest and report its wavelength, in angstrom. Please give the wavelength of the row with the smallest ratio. 5890.80 angstrom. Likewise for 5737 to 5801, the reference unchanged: 5788.61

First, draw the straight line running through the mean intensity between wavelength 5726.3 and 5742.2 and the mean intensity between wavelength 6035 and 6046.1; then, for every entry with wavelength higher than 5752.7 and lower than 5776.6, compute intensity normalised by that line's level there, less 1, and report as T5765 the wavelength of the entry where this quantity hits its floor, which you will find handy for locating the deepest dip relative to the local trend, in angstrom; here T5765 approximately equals 5754.06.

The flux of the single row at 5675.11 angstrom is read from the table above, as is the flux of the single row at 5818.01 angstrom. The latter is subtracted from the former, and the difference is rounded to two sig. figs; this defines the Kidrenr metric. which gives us -0.15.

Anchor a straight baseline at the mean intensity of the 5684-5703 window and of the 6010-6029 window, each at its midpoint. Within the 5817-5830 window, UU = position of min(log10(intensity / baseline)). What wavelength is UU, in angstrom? 5818.01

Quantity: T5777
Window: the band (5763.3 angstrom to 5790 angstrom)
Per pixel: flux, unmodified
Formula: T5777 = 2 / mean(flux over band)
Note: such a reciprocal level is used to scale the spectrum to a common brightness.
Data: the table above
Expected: 0.615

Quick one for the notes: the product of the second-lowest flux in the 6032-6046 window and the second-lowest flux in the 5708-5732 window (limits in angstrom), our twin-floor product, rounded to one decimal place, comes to 10.5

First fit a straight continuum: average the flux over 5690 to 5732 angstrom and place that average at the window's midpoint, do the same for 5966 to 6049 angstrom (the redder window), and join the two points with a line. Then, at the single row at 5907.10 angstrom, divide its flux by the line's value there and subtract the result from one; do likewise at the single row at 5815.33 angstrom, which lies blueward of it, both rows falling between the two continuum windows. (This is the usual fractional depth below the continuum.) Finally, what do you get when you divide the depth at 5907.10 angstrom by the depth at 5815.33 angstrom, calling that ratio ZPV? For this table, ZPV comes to -1.3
